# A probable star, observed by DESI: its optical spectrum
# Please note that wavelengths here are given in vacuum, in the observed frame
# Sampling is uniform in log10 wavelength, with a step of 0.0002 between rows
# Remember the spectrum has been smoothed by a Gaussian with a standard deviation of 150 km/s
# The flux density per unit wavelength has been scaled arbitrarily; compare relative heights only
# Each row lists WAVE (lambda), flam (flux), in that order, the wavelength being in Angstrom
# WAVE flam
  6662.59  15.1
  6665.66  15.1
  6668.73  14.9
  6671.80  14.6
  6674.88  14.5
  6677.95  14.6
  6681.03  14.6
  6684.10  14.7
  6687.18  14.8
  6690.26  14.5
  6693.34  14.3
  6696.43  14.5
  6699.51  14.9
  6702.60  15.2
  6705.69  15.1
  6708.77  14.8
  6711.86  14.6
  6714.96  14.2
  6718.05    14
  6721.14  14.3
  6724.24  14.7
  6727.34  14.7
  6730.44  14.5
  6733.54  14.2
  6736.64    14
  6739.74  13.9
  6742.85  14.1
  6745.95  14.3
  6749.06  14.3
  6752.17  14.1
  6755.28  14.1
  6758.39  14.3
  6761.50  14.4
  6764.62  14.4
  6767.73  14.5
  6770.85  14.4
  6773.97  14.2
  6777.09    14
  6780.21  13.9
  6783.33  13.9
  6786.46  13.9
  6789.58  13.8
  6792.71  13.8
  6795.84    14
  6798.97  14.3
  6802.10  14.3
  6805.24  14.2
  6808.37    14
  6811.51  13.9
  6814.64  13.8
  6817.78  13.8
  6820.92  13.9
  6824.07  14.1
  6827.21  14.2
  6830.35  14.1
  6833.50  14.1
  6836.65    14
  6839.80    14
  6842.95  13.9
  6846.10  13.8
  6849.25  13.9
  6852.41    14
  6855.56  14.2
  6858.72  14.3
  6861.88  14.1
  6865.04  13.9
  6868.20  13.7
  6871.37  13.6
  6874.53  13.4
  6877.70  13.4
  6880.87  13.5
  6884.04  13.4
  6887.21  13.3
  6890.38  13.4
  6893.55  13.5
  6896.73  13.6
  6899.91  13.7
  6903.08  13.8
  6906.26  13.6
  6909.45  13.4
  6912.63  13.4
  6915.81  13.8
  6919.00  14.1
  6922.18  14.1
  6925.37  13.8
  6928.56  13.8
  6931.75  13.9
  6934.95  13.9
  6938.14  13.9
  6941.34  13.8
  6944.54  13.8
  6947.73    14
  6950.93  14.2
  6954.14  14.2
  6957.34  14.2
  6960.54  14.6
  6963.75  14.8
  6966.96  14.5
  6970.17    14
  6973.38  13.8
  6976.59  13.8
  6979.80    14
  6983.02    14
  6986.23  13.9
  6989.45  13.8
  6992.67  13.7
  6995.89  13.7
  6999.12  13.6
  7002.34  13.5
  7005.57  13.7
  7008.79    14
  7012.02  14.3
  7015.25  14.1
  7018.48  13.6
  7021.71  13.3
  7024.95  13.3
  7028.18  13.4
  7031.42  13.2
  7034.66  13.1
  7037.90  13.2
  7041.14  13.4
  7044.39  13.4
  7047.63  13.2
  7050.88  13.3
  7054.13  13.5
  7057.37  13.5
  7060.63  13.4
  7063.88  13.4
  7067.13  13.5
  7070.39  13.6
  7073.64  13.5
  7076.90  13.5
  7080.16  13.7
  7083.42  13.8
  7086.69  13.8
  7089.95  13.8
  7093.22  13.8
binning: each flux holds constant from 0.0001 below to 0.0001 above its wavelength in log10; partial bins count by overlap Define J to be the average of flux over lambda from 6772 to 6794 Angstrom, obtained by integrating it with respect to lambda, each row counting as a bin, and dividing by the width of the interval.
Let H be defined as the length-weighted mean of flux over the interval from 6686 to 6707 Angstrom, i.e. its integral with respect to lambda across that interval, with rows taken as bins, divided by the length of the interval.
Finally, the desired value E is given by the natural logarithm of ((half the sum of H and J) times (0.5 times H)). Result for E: 4.66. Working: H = 14.7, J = 13.9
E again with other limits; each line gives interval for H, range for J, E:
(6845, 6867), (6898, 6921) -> 4.58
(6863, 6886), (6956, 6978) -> 4.55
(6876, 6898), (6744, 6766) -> 4.53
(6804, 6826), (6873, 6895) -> 4.56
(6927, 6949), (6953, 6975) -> 4.58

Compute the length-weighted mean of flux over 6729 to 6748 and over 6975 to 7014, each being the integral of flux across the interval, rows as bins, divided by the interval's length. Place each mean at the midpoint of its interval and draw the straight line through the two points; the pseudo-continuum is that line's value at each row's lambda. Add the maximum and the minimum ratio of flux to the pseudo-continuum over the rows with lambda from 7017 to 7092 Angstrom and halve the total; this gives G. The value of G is 0.978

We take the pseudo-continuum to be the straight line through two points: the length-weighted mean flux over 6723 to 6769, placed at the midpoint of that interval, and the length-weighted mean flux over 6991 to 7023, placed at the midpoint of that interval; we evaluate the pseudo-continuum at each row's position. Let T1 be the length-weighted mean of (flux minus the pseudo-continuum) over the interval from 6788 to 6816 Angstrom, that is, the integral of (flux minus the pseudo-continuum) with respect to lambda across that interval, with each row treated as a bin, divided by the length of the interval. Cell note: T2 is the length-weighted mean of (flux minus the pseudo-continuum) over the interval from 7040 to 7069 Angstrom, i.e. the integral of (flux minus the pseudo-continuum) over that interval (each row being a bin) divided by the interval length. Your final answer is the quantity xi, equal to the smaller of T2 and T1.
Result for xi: -0.26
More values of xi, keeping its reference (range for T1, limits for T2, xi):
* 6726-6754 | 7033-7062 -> -0.34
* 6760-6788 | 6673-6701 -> -0.06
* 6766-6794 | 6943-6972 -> -0.18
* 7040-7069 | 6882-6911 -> -0.46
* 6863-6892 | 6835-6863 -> -0.50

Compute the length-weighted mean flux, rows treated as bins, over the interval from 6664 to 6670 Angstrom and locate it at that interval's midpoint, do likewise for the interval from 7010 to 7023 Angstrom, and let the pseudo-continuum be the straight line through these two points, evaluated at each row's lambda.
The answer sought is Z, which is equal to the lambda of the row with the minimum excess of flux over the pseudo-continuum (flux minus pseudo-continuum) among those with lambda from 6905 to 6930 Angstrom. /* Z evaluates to 6909.45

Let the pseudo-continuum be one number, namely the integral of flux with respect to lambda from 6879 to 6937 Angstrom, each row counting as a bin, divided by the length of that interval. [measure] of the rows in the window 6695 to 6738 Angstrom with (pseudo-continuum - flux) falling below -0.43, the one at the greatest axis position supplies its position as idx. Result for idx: 6733.54 Angstrom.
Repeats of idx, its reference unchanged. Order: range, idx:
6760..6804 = 6802.10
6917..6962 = 6960.54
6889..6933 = 6922.18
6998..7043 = 7015.25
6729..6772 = 6770.85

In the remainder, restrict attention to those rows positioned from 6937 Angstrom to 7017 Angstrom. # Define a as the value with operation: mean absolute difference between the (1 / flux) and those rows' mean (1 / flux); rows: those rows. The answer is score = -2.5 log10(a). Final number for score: 7.30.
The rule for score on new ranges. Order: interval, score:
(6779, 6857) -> 7.96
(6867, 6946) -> 7.44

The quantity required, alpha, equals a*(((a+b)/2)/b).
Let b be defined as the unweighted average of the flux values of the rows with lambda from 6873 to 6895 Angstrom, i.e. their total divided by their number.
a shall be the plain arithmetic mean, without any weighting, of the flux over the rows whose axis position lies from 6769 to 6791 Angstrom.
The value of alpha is 14.3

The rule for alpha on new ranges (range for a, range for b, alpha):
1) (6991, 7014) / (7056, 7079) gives 13.9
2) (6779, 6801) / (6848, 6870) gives 13.9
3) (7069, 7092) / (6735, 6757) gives 13.5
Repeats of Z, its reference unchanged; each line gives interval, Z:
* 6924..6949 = 6925.37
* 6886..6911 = 6887.21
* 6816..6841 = 6817.78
